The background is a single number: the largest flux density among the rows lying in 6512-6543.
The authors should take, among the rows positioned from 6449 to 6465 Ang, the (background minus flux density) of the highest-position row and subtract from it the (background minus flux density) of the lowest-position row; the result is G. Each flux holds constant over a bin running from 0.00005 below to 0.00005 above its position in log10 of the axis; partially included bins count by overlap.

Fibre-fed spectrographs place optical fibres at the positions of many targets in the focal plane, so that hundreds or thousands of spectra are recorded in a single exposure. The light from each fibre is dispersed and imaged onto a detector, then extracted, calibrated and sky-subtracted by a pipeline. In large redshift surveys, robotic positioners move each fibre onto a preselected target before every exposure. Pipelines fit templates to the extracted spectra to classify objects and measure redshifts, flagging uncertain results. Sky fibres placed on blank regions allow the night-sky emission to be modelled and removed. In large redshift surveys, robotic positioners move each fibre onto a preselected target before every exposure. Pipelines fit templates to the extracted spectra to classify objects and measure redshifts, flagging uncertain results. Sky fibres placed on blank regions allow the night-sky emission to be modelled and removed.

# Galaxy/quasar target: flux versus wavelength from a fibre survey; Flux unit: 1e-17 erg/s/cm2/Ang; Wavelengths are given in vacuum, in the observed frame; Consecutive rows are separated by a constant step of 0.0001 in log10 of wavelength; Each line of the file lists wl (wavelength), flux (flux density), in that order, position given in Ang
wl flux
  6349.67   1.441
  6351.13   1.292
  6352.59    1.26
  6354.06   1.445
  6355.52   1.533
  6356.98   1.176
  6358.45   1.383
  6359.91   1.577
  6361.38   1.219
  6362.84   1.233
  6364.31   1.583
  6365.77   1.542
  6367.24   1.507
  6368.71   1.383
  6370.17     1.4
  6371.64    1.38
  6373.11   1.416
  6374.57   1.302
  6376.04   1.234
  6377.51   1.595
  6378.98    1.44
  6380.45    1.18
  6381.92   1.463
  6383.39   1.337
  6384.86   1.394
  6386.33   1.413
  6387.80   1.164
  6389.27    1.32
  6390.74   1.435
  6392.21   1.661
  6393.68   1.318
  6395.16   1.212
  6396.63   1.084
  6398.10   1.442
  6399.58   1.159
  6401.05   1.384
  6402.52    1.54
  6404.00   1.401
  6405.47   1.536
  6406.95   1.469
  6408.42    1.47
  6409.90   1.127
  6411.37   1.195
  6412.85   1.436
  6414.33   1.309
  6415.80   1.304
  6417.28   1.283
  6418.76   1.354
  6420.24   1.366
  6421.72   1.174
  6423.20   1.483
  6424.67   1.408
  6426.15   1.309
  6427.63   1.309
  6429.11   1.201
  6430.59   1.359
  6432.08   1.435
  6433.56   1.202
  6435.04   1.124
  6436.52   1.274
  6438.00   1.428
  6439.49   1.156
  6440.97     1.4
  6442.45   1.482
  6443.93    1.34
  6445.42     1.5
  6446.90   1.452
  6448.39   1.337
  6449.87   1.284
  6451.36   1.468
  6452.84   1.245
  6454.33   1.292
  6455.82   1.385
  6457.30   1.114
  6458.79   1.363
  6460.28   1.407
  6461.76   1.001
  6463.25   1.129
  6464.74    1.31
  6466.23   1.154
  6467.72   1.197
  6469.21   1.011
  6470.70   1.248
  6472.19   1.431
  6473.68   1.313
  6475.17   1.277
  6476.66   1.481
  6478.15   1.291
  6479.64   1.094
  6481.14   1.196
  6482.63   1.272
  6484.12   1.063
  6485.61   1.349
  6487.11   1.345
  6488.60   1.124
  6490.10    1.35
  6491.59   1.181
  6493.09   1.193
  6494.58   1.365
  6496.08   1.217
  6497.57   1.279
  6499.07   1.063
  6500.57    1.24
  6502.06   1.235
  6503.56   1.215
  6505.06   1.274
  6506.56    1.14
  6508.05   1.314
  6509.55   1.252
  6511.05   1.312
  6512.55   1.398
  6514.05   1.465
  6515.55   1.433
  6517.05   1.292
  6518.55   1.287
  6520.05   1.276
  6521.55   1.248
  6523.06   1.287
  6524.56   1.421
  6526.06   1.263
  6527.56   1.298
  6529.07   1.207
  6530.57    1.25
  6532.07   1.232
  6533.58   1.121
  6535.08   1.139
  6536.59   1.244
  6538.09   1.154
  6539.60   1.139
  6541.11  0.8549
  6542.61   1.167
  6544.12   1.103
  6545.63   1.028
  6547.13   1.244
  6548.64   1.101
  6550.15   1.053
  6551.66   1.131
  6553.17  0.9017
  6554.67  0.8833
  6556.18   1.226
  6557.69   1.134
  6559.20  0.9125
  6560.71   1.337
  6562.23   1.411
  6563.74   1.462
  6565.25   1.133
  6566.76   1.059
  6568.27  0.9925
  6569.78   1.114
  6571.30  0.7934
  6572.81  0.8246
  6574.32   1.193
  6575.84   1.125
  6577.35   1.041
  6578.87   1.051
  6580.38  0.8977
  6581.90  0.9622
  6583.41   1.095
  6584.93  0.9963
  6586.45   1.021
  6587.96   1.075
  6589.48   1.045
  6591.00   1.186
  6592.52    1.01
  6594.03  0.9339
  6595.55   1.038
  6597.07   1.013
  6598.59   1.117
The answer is -0.03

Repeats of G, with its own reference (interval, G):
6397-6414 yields 0.01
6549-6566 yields -0.08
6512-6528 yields 0.10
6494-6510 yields 0.11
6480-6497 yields -0.02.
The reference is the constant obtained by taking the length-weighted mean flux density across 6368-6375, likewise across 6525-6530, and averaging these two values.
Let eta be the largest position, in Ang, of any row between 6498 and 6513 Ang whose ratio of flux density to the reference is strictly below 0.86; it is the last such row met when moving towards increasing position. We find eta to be 6499.07 Ang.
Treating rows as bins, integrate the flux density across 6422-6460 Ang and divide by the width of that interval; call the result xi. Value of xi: 1.33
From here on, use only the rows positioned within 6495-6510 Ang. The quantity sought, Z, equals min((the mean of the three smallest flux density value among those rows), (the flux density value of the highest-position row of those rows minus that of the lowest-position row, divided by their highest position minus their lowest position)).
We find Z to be 0.003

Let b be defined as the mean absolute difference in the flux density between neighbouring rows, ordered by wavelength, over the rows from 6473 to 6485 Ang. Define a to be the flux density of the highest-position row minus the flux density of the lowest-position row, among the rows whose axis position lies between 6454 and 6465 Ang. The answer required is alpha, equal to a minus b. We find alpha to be -0.1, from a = 0.02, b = 0.14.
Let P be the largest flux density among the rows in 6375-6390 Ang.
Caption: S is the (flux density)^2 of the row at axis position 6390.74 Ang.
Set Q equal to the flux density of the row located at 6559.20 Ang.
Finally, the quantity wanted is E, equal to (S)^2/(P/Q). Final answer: 2.4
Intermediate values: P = 1.595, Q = 0.9125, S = 2.06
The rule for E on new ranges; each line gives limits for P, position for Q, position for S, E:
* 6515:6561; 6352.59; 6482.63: 2.3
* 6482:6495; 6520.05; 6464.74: 2.8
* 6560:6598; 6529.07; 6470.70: 2.0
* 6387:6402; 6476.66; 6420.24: 3.1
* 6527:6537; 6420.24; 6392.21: 8.0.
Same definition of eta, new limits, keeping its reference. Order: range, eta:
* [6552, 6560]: 6559.20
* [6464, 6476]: 6469.21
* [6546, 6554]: 6553.17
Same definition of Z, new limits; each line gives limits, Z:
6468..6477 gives 0.063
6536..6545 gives -0.019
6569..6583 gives -0.013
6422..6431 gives -0.017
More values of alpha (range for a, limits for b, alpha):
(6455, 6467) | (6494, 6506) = -0.3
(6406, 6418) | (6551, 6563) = -0.4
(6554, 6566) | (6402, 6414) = 0.1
